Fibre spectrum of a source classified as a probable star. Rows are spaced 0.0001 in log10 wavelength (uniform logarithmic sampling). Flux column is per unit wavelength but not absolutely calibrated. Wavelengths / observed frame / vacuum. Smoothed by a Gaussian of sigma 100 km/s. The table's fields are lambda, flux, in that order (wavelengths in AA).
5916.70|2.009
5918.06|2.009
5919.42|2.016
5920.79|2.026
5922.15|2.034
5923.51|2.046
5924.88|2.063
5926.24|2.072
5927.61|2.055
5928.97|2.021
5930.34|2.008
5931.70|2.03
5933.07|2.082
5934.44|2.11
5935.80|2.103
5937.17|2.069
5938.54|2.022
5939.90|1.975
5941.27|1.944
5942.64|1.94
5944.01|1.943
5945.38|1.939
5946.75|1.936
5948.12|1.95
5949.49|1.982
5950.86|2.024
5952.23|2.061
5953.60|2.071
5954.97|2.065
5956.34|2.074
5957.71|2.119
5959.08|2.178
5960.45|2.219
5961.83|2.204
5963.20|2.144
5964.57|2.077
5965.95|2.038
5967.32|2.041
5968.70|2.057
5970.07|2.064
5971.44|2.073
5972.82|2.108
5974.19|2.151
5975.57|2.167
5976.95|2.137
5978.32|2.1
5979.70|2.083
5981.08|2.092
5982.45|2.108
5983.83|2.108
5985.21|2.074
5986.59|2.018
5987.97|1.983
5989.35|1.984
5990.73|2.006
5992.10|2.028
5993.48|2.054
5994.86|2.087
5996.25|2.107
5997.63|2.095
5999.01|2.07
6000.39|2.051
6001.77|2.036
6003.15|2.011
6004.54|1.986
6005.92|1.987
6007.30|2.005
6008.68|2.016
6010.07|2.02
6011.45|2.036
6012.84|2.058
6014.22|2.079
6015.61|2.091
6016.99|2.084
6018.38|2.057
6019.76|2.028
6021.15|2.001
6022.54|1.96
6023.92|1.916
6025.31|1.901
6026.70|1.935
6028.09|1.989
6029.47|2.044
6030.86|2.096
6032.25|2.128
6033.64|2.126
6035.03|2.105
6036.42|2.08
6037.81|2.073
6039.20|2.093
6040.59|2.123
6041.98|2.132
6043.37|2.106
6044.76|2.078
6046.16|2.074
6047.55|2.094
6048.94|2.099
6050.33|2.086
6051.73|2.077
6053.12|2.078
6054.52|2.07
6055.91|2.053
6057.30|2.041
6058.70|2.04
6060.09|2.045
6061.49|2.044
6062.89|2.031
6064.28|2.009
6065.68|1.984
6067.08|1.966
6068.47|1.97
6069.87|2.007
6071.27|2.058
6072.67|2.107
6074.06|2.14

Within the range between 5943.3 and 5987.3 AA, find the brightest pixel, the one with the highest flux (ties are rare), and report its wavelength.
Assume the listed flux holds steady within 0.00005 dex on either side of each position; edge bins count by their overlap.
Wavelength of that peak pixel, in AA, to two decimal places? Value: 5960.45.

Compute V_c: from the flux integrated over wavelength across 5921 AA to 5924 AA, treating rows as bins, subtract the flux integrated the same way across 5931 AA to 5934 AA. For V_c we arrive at 0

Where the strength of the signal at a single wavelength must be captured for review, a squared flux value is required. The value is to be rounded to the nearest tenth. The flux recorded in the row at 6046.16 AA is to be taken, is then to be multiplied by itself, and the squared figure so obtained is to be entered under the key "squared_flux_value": 4.3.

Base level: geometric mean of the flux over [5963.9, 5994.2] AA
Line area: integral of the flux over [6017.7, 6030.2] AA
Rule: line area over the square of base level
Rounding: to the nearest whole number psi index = 6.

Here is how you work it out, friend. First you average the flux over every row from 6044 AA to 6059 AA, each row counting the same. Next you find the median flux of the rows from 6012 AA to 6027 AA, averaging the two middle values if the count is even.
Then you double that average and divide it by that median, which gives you 2.04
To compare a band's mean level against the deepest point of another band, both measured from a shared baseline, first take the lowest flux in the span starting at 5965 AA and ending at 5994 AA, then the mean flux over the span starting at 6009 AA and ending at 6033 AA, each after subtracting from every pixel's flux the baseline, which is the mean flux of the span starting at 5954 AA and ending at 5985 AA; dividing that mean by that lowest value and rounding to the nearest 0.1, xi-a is 0.7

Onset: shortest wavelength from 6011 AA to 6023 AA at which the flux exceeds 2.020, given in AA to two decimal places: 6011.45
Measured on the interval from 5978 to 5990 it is 5978.32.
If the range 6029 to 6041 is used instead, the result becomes 6029.47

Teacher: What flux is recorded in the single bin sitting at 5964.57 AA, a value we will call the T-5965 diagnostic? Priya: 2.077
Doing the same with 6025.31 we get 1.901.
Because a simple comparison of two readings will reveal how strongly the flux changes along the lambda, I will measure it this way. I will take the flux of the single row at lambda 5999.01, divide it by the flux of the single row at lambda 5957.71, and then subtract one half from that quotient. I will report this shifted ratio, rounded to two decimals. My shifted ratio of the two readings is 0.48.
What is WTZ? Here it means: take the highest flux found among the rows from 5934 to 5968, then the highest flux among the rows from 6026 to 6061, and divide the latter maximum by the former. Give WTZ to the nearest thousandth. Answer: 0.961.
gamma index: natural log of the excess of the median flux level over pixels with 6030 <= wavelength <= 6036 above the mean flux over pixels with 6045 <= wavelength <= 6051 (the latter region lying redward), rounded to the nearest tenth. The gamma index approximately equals -3.6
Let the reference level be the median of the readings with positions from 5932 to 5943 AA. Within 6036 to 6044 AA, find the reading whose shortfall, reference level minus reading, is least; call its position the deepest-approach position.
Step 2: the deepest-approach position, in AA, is 6041.98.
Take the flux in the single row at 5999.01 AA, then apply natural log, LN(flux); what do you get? 0.728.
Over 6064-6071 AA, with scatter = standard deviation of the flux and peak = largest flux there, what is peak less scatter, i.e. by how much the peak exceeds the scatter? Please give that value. 1.99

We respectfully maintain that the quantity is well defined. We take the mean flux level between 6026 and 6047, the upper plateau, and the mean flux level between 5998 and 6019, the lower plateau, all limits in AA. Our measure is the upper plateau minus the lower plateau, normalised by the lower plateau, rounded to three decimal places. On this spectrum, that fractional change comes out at 0.019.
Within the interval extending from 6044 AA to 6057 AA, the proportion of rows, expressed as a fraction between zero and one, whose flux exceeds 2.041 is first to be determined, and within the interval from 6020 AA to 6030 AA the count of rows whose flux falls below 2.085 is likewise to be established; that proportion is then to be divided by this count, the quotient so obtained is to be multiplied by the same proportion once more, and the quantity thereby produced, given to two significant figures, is 0.14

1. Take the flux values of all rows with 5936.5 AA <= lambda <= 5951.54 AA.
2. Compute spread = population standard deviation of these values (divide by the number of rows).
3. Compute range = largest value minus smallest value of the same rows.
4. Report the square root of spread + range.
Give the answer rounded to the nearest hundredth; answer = 0.42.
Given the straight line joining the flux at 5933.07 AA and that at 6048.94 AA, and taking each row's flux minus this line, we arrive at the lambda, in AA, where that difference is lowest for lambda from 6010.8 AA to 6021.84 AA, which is 6021.15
